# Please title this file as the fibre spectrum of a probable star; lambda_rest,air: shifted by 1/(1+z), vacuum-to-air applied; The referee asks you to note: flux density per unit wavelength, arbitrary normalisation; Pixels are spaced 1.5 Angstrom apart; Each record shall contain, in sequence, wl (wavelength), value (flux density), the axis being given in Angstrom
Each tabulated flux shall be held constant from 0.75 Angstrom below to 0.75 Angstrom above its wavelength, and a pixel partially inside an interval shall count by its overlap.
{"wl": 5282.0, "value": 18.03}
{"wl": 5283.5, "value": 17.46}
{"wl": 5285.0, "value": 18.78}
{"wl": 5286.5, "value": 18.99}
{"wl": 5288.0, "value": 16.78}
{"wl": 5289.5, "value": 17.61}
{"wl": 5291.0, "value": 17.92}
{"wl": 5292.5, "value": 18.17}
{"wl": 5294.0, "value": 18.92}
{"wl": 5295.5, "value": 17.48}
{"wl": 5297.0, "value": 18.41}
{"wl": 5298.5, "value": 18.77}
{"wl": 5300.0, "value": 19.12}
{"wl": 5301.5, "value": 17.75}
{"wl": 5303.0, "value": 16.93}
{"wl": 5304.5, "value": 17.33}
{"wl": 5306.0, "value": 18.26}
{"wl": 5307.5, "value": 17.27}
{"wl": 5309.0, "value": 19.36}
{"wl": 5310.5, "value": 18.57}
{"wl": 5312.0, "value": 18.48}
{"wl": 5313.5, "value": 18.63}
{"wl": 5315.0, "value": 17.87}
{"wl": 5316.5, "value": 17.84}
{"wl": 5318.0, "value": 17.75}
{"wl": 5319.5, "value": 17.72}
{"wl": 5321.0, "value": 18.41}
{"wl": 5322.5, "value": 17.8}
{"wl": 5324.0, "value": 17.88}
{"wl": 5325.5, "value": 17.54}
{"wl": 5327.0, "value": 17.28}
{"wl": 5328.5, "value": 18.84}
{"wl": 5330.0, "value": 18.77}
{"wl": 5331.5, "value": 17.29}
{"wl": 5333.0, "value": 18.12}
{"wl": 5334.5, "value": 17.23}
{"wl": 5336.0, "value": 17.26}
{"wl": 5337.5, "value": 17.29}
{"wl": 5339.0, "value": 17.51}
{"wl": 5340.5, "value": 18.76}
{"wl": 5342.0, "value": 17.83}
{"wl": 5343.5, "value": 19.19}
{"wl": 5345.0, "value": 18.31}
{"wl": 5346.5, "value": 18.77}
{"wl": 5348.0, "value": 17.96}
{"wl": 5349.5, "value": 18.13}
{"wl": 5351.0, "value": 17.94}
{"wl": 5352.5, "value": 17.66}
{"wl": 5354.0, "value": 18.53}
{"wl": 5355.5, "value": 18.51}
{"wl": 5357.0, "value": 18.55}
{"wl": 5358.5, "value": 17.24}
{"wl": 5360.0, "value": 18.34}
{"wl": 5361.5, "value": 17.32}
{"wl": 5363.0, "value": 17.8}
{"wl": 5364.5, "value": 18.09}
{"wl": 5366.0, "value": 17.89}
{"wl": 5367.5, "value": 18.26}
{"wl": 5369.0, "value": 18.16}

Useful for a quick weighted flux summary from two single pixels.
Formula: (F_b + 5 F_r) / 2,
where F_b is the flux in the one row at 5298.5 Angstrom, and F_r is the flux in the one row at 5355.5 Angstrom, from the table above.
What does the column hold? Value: 55.7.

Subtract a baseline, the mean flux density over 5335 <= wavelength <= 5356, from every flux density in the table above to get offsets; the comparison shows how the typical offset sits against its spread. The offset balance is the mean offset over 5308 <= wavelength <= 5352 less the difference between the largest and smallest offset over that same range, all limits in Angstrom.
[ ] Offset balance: -2.2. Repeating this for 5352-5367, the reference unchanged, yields -1.4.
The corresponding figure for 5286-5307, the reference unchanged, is -2.4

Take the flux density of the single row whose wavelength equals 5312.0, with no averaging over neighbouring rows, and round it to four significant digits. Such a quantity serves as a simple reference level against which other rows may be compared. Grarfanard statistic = 18.48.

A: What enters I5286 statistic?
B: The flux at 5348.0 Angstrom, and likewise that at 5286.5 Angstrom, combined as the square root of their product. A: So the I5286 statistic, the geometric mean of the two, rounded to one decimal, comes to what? 18.5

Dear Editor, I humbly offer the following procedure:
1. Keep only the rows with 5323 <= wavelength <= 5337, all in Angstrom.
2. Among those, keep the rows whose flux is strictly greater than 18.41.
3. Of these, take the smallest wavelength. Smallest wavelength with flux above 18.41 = 5328.5 Angstrom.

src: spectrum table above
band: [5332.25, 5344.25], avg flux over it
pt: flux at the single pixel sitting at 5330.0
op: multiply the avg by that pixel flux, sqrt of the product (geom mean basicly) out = 18.3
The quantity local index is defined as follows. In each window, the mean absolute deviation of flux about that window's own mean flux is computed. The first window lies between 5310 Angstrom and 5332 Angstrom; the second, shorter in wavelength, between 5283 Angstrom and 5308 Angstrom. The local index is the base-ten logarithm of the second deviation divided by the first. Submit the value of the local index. 0.15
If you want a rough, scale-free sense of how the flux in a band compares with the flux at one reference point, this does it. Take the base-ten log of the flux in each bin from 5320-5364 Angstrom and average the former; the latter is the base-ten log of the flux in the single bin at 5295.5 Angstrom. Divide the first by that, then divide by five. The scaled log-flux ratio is 0.202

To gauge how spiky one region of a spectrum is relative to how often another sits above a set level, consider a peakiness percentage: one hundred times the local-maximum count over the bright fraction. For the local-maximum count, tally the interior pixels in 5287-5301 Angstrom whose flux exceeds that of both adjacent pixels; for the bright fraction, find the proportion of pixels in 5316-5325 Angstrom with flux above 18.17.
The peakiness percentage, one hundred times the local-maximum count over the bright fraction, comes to 600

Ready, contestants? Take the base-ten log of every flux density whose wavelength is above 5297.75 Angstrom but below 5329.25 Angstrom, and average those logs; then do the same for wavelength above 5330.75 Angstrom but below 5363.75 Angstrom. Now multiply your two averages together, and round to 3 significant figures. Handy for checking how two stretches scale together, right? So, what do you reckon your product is 1.58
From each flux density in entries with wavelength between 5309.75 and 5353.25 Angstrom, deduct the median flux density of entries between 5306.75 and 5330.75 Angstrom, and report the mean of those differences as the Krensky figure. 0.15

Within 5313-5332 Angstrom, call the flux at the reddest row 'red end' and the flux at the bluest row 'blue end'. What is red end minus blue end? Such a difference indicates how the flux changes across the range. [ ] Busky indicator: -1.3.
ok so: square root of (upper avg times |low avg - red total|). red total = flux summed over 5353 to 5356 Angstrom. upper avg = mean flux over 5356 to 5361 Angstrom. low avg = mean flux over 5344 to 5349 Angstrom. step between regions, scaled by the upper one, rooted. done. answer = 18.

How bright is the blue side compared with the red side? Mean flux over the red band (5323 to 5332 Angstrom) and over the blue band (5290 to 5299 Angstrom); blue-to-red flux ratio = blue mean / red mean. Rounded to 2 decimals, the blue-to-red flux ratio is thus 1.02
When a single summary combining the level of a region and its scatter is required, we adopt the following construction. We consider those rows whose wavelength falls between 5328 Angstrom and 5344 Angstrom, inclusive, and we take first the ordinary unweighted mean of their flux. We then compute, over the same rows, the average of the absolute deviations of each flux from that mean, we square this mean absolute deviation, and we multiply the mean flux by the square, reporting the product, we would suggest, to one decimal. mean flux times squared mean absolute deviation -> 7.9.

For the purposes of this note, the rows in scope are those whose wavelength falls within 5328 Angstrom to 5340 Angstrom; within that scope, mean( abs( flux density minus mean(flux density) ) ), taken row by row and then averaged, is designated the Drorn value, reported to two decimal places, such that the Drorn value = 0.59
